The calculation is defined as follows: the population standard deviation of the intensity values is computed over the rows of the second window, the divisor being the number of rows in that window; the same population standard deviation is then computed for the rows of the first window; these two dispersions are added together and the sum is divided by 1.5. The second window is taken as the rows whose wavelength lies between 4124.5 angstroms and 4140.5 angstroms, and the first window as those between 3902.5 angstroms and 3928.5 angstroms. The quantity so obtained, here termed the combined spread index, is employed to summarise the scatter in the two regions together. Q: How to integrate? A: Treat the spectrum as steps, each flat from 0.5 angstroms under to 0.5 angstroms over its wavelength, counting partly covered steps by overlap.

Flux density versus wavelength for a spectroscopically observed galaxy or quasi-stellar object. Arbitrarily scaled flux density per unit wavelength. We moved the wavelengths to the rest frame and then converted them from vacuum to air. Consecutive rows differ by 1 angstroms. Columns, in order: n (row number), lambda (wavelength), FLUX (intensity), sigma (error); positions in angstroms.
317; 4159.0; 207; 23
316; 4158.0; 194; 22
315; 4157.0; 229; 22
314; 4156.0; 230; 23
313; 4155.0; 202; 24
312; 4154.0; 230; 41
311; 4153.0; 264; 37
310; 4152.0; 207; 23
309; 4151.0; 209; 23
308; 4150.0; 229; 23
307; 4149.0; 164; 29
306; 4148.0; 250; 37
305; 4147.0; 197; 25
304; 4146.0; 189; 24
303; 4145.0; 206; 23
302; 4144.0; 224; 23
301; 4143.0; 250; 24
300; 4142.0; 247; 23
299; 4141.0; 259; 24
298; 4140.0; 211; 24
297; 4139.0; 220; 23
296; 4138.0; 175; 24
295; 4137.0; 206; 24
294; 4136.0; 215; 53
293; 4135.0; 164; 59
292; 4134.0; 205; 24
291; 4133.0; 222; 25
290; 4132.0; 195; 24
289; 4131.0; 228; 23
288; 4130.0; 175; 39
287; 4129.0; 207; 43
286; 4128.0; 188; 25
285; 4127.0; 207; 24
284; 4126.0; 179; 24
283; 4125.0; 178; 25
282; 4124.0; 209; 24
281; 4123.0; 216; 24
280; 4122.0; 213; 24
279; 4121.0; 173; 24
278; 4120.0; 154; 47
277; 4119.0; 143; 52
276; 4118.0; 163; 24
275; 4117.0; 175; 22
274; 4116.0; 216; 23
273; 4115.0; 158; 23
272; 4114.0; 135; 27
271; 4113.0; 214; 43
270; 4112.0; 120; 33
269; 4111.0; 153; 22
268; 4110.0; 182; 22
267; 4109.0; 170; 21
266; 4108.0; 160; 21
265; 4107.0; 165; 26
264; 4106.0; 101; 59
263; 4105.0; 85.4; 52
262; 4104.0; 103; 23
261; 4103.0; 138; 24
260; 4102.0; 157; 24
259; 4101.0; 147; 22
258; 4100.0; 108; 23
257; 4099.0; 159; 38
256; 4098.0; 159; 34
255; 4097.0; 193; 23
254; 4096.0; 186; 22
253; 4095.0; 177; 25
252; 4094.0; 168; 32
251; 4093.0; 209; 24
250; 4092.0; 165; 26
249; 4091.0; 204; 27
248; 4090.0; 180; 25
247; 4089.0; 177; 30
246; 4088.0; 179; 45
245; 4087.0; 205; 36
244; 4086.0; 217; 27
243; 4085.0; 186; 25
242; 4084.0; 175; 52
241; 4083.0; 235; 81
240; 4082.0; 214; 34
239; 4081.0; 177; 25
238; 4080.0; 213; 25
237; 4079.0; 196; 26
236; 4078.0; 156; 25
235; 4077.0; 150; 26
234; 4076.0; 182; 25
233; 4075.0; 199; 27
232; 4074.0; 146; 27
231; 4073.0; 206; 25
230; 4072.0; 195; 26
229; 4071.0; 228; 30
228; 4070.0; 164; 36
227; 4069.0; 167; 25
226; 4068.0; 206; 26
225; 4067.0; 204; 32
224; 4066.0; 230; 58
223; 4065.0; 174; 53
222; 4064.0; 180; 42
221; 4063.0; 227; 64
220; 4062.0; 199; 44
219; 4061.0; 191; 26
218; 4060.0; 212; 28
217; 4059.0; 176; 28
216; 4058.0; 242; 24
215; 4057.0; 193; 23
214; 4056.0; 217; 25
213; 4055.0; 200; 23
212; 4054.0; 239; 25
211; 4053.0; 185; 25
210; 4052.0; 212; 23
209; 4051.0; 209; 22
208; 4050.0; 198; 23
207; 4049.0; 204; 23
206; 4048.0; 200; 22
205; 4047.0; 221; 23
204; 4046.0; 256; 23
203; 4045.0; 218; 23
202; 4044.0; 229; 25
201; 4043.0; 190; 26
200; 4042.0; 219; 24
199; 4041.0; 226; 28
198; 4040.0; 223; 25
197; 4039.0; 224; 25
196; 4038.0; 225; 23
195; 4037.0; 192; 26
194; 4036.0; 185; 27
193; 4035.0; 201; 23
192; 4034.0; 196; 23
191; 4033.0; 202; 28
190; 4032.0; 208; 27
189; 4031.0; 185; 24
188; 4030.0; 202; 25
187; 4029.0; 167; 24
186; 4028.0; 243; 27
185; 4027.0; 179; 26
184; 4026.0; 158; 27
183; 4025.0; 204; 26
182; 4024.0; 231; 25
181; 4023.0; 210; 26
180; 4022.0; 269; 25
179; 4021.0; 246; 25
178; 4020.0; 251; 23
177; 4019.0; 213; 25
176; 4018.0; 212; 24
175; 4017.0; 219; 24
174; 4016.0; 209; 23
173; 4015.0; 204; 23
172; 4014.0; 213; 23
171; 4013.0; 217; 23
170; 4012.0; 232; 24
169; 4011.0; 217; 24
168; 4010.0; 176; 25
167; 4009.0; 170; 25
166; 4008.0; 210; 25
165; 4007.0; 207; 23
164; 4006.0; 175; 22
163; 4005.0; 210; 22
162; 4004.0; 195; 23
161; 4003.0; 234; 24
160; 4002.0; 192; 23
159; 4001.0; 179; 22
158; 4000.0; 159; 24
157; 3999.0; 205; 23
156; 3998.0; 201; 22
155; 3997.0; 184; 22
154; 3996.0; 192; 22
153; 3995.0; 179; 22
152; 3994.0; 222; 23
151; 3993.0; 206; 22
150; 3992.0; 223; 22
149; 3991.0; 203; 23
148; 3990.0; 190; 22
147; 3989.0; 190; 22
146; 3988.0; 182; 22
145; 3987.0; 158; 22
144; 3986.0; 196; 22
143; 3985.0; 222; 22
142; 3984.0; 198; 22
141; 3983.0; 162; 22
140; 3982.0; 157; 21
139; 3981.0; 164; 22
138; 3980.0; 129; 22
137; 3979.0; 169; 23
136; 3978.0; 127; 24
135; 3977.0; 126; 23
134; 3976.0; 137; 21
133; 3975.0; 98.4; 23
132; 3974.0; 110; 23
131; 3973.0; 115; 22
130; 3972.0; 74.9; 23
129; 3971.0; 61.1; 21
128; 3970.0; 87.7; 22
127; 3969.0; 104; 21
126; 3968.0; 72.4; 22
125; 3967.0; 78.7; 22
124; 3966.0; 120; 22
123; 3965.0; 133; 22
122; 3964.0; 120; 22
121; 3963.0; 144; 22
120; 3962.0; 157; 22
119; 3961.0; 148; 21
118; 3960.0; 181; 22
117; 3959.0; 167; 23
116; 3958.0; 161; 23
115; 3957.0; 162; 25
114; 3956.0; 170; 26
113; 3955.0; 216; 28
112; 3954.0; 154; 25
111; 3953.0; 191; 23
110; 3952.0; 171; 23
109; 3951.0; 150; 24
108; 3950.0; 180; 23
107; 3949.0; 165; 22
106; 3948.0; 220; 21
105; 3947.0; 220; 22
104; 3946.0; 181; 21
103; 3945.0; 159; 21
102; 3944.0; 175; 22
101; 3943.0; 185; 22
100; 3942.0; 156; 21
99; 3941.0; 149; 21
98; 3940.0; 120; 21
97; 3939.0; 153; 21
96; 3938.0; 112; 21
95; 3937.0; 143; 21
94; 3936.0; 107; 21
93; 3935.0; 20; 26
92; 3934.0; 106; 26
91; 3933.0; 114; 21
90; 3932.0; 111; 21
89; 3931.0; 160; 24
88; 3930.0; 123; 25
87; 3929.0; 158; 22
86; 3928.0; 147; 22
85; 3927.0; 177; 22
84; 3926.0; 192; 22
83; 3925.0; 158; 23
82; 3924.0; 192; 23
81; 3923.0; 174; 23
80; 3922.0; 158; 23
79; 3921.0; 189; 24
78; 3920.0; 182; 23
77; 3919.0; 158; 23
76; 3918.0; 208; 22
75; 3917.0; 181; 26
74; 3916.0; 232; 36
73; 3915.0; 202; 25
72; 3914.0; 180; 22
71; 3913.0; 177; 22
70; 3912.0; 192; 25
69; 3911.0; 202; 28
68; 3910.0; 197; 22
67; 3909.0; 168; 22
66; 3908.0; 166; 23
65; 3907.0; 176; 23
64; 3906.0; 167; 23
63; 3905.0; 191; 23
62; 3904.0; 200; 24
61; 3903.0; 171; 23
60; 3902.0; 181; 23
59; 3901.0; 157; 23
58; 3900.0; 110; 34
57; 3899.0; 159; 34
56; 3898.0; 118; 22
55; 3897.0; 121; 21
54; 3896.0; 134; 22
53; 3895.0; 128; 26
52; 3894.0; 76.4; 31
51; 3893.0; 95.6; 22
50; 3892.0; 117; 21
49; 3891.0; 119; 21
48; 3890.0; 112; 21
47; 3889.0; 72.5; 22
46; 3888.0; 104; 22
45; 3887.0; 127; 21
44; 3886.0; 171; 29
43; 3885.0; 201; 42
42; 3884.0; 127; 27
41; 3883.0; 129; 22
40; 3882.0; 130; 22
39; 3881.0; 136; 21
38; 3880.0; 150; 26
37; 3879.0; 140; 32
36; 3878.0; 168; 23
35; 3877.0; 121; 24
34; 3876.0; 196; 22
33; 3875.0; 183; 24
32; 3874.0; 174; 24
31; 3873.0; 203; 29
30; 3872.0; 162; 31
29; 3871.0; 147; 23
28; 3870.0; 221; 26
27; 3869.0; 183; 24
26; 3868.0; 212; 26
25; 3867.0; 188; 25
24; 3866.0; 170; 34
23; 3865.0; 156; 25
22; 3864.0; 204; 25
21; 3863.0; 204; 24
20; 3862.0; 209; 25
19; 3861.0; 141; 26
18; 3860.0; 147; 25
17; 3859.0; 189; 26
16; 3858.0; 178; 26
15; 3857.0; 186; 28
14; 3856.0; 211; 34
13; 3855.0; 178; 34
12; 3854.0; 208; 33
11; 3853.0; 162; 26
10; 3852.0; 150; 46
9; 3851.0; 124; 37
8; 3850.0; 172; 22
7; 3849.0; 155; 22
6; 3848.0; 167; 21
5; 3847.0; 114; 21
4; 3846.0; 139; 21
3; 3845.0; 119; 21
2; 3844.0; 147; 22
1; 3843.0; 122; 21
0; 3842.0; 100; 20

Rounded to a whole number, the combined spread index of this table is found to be 25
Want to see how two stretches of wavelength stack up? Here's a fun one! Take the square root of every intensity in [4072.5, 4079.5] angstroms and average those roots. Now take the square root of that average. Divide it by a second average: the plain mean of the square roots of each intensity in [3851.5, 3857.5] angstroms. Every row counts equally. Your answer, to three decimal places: 0.270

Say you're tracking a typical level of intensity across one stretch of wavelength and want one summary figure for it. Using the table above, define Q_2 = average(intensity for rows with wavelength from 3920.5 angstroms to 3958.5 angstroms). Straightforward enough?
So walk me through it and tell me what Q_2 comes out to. 157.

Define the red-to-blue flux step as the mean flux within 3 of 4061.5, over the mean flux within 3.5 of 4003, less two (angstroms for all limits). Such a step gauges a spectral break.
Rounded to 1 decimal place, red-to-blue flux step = -1.0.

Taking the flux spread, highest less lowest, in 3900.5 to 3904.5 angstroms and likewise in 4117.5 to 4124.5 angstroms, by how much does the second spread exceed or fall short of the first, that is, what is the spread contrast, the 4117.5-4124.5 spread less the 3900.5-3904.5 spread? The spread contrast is 30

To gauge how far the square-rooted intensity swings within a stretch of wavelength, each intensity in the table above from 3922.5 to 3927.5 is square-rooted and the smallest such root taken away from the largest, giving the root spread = 1.3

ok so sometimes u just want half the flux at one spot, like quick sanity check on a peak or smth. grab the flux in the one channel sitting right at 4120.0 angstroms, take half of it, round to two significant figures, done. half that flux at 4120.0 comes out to 77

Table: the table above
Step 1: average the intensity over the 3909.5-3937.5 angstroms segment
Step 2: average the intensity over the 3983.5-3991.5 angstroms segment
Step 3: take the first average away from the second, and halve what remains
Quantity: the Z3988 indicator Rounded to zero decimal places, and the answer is 15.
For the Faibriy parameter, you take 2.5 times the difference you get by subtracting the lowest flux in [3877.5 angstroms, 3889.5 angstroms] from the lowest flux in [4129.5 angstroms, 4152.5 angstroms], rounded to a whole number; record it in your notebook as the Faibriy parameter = 229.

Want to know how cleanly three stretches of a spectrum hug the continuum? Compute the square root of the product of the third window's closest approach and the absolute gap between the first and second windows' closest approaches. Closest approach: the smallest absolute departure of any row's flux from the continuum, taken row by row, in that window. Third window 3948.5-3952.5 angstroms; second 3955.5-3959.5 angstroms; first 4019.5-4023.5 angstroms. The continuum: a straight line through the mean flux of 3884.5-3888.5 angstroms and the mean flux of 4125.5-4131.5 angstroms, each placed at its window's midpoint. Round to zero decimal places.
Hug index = 8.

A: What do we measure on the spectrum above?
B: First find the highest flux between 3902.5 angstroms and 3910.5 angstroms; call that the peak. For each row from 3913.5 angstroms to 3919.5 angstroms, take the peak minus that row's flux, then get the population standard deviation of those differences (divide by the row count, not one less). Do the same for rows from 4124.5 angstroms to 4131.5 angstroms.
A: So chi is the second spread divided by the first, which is 0.78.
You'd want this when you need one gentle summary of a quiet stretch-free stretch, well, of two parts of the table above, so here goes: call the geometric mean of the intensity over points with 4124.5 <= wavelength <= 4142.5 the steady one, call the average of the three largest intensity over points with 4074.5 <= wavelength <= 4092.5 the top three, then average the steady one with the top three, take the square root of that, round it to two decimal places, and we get 14.58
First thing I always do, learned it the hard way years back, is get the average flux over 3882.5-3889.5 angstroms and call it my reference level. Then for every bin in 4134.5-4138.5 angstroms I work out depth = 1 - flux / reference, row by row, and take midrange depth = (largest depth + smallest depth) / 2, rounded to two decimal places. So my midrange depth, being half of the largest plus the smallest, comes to -0.42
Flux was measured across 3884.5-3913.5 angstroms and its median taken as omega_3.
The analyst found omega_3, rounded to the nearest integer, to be 159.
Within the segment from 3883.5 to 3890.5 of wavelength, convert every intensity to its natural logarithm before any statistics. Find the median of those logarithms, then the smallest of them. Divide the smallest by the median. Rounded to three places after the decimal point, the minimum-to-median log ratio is 0.884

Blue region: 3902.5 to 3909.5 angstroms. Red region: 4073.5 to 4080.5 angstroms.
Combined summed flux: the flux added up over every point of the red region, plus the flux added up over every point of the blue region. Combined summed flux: 2481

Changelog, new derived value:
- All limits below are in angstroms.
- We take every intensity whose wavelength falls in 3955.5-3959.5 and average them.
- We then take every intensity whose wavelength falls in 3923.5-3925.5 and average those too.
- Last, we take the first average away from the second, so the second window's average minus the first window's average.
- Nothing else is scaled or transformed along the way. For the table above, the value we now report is 10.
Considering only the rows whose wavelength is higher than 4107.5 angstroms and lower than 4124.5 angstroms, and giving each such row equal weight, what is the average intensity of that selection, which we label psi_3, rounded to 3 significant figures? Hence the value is 174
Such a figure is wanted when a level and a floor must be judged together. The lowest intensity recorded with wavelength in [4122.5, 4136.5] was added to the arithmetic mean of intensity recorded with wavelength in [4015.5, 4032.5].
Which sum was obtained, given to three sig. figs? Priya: 376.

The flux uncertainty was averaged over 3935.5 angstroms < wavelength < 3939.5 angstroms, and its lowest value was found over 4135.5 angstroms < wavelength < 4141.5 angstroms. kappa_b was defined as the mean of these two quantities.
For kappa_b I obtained 22.0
